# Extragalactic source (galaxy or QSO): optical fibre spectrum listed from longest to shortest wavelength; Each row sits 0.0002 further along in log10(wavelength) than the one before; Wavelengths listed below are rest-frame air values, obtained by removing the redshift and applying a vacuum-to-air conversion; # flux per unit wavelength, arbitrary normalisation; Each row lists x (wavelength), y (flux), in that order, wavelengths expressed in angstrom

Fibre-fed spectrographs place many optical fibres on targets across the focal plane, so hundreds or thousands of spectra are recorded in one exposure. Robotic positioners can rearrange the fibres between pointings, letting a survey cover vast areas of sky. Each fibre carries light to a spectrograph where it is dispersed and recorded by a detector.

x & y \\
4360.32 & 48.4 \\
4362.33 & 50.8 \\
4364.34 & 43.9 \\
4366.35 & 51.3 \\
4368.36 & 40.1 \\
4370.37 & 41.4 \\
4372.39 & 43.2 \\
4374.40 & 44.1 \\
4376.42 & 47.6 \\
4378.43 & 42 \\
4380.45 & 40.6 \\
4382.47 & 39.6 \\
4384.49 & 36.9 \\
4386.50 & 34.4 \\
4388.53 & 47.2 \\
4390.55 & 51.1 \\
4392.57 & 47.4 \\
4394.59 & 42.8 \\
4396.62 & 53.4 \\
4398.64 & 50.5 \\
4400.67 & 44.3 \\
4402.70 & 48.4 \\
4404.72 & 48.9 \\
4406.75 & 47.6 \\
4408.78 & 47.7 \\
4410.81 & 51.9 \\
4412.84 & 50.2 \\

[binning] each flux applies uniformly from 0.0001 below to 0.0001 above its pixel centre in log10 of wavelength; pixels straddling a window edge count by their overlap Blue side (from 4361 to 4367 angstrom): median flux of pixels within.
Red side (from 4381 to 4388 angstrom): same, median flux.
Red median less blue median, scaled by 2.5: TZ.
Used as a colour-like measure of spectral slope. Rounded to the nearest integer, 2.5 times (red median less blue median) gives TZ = -35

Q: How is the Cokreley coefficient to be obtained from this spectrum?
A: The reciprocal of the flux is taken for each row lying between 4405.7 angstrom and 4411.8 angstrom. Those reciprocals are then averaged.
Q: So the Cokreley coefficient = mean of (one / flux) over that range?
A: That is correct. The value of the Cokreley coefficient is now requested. 0.0204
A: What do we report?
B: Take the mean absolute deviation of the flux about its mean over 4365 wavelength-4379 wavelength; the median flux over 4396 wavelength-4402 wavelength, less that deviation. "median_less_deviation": 47.5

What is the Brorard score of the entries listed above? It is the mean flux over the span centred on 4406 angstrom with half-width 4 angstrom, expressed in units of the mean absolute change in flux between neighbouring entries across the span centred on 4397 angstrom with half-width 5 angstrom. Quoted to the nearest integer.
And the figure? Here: 8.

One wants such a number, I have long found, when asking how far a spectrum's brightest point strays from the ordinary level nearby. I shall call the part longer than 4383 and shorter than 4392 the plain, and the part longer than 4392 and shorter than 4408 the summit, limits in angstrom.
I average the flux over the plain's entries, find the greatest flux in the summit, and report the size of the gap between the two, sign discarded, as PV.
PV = 11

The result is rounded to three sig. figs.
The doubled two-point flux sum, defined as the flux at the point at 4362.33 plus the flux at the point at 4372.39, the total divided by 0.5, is 188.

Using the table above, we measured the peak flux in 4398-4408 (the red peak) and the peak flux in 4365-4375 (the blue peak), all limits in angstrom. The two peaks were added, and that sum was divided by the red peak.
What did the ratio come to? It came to 2.02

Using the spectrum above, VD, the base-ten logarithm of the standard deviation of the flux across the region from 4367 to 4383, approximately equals 0.4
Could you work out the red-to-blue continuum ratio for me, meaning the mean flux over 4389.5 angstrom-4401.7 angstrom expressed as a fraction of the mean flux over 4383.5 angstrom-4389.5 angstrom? 1.22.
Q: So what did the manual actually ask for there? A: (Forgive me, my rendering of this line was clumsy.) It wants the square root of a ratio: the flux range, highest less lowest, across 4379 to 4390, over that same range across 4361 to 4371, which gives 1.1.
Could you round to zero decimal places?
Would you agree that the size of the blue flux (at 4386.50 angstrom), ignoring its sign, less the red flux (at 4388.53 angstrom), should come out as -13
